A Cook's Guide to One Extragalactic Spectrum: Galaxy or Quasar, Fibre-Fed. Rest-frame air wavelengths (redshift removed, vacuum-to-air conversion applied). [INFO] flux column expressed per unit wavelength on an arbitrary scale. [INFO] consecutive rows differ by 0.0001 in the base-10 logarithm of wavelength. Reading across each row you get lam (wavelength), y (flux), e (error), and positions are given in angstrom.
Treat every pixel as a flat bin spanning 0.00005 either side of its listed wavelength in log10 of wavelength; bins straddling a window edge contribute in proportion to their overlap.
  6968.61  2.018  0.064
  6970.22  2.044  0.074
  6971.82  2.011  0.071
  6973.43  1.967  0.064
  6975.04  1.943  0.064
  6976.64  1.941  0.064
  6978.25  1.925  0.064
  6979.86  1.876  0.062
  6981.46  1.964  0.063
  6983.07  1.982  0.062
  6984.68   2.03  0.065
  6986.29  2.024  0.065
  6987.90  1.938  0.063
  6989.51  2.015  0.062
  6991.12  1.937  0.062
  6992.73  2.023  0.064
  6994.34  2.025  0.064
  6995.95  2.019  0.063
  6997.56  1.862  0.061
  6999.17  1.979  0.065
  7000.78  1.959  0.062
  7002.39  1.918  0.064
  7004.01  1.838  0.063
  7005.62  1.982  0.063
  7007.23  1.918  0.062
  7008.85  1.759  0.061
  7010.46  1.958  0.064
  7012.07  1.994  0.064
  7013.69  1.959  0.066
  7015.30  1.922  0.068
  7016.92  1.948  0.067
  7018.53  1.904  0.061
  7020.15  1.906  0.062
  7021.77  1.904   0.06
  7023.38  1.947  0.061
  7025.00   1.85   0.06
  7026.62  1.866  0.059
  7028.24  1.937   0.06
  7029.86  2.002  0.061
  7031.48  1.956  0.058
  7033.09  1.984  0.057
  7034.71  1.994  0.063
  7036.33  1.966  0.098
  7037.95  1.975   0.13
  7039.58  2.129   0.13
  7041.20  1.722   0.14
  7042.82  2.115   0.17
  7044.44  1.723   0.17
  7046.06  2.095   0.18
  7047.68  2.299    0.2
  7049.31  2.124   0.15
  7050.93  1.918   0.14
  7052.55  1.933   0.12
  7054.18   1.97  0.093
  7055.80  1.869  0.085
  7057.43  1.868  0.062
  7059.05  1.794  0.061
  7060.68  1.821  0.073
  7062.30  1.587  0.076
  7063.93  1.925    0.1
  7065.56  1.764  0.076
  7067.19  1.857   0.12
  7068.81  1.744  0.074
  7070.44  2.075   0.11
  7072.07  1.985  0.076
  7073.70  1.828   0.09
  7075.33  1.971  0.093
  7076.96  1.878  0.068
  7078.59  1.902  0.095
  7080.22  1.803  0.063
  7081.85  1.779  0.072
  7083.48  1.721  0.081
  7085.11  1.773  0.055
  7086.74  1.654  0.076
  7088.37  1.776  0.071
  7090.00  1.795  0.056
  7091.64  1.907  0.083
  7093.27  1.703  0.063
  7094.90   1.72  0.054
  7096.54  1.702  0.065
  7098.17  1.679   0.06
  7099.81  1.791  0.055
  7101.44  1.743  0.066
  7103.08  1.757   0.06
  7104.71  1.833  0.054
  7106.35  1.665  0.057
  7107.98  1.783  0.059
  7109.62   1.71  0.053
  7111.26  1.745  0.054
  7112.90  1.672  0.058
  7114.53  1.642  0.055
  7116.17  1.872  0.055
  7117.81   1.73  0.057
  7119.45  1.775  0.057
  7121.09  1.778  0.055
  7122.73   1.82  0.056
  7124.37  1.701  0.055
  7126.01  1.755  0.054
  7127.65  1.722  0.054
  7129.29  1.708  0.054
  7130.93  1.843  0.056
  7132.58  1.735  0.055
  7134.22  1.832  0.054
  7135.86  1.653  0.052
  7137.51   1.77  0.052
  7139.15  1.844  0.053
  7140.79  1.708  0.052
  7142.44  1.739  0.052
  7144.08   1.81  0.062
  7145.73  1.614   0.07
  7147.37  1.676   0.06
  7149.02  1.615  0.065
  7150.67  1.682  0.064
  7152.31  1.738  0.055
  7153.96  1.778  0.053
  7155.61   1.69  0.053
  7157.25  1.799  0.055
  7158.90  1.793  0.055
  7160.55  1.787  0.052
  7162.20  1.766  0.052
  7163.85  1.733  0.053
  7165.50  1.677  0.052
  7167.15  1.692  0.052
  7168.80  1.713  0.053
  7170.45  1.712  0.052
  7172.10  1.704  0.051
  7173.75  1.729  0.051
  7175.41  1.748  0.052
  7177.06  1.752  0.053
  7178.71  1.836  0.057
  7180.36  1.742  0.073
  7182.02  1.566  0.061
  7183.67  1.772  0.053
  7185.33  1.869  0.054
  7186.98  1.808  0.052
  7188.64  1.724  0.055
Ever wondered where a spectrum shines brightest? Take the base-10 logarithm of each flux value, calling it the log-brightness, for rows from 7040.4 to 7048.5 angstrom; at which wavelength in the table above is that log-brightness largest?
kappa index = 7047.68 angstrom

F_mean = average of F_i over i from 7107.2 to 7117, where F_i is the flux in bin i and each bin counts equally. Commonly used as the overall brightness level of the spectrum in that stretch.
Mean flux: 1.74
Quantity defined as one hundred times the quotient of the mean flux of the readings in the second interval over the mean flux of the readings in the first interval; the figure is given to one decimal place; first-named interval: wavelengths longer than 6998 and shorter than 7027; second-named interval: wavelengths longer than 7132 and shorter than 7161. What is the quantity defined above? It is 90.6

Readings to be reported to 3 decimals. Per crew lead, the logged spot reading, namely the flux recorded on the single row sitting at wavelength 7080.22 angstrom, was 1.803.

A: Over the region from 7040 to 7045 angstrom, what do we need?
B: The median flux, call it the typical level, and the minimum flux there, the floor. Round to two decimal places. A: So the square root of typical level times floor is 1.72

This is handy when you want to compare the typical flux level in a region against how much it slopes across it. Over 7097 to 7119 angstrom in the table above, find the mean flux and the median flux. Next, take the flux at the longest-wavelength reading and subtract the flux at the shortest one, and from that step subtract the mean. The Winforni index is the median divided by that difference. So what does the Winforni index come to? -1.03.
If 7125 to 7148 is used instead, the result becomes -0.95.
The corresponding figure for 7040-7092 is -1.10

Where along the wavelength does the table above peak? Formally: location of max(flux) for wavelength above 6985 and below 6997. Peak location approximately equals 6994.34 angstrom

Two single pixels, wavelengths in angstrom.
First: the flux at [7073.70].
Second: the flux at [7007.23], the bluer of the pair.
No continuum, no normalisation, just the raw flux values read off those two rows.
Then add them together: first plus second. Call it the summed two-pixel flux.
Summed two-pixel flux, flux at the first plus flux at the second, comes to 3.75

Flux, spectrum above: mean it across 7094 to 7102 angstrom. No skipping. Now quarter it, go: 0.432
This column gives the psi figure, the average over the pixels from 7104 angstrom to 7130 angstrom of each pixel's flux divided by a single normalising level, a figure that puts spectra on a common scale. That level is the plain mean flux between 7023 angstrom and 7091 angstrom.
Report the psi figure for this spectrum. 0.92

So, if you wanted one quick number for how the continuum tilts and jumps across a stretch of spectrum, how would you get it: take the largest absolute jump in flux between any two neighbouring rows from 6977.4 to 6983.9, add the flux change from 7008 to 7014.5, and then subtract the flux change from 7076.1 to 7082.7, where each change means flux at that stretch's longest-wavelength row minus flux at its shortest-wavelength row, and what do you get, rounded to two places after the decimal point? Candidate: 0.39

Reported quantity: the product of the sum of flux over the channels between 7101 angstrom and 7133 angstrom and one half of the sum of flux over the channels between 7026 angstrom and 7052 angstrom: 556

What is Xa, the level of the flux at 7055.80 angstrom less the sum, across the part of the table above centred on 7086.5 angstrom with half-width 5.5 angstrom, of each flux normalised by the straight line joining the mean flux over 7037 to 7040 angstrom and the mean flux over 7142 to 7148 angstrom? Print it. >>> -4.7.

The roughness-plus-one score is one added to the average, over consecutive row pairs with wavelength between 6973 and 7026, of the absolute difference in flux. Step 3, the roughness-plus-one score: 1.06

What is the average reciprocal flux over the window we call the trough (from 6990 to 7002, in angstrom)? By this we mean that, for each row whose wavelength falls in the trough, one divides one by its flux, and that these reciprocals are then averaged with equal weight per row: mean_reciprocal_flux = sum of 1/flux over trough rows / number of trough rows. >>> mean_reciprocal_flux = 0.508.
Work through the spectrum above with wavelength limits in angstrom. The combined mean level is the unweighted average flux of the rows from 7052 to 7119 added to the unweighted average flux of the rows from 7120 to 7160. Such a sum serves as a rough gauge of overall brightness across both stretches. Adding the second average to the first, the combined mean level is 3.54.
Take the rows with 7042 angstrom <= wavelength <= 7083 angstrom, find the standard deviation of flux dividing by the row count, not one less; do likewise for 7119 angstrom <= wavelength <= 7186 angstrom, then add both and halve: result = 0.11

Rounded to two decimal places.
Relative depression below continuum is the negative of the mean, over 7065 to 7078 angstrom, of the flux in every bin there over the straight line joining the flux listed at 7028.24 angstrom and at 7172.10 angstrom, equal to -1.01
